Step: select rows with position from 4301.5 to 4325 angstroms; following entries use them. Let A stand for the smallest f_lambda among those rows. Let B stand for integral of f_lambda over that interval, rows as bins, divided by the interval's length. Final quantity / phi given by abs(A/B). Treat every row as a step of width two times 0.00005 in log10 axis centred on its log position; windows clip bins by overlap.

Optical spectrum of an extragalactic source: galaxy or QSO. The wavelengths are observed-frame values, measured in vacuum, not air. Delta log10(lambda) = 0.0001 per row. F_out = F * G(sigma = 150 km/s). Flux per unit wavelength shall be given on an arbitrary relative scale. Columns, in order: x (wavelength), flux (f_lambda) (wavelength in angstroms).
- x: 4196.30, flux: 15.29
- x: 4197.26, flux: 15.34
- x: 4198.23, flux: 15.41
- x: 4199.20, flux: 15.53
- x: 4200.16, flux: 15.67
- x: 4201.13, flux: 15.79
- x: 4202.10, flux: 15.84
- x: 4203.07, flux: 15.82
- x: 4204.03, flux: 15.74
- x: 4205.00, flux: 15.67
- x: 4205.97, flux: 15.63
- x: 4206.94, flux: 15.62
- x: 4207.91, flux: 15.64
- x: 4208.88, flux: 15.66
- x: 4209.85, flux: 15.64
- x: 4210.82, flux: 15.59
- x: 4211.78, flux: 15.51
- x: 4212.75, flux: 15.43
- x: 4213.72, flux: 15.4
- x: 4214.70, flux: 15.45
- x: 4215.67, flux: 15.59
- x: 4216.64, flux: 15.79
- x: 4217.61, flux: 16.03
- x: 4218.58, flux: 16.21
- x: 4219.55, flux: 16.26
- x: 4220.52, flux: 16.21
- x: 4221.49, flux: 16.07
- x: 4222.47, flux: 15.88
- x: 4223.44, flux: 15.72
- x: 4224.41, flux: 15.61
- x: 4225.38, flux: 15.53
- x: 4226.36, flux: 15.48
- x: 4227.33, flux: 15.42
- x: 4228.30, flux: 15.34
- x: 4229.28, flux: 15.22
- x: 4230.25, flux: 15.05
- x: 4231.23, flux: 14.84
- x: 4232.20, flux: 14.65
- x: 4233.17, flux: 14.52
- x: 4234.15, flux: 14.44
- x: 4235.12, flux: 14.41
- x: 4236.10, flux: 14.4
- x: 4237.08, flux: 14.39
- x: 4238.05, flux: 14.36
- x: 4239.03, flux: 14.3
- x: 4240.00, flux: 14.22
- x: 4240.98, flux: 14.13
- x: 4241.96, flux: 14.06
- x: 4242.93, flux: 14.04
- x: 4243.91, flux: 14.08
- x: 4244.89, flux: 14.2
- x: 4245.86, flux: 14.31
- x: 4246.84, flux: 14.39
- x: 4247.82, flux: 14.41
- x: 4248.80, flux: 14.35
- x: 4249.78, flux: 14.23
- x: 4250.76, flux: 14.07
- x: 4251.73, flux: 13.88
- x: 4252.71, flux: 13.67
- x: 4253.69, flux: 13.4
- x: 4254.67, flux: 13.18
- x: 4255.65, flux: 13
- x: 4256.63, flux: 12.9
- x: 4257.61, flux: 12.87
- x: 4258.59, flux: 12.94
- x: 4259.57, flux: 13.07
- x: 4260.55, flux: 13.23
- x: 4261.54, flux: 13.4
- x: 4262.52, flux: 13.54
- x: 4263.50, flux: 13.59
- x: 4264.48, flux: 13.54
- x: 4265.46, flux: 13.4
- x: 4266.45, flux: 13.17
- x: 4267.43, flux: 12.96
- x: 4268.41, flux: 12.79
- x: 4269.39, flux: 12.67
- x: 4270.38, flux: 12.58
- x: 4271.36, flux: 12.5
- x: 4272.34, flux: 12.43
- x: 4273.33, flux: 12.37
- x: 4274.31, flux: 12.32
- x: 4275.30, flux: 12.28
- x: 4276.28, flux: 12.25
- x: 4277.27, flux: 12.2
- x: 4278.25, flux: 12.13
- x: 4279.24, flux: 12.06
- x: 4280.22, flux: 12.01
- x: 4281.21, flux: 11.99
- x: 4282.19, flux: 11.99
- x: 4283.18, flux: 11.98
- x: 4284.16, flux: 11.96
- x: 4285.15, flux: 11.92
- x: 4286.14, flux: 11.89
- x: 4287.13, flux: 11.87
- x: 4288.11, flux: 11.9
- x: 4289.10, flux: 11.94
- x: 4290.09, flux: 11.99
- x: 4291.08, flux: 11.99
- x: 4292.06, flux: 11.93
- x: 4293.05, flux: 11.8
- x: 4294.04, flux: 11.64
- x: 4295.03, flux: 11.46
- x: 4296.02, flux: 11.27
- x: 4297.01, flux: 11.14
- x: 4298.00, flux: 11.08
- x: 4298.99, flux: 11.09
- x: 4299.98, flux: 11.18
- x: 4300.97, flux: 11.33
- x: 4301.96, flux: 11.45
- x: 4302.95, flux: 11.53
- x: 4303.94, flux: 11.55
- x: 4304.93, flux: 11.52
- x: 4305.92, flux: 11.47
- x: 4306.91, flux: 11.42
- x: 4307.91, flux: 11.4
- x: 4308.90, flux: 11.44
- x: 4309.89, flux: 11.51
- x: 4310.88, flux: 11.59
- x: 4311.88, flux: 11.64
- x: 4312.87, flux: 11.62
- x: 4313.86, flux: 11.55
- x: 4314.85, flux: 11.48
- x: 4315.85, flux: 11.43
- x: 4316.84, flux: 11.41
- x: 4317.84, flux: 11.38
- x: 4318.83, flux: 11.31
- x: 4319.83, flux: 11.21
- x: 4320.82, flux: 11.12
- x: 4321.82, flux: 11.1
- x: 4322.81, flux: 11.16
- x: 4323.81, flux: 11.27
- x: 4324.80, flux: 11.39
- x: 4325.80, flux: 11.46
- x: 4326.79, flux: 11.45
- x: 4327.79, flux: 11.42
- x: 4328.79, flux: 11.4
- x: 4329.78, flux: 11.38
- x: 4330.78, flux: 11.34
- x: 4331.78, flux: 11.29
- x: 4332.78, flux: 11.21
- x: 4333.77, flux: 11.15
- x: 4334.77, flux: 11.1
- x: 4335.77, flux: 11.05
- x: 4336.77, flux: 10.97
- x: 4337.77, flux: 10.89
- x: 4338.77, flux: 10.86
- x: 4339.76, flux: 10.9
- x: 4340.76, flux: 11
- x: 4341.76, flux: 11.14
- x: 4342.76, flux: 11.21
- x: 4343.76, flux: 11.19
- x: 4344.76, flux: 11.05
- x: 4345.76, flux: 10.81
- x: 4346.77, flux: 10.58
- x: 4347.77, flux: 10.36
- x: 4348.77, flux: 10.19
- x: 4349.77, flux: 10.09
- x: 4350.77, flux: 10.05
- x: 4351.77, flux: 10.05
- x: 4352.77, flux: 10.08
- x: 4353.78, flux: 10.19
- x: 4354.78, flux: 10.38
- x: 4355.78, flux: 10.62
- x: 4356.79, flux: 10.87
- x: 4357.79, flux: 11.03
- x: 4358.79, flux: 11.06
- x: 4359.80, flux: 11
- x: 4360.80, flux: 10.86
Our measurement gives 0.97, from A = 11.1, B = 11.4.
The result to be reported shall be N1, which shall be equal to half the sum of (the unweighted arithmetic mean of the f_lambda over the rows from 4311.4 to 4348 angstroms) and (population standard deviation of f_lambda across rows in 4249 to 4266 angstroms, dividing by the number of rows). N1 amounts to 5.8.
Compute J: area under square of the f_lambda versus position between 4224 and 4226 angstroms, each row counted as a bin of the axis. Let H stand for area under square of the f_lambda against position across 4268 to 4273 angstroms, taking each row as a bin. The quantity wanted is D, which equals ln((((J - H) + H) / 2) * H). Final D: 12.2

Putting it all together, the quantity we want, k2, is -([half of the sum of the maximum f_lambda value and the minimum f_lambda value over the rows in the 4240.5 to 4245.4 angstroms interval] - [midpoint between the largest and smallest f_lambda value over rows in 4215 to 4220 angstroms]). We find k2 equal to 2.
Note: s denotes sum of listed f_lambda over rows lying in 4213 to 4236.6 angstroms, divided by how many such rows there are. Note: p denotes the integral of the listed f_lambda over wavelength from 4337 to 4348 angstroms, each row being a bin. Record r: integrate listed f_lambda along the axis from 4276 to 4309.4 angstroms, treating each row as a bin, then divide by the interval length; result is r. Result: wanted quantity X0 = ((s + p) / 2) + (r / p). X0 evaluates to 68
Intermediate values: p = 120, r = 11.7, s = 15.4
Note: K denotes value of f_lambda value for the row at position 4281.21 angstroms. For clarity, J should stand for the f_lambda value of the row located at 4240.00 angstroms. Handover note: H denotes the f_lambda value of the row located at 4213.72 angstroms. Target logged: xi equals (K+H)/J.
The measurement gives 1.93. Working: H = 15.4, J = 14.22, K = 11.99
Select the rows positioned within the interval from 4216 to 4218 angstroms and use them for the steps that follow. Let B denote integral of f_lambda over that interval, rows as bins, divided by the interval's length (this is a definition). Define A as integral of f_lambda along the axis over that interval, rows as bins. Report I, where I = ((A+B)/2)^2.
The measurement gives 568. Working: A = 32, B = 16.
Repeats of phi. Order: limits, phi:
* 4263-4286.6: 0.95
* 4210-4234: 0.94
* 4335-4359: 0.94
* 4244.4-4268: 0.95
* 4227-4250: 0.97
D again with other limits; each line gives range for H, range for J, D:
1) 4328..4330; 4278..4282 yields 11.2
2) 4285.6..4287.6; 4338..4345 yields 11.7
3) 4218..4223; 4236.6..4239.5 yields 12.9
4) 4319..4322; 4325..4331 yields 11.9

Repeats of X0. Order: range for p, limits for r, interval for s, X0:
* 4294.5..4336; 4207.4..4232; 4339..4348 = 241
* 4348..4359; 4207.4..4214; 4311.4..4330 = 63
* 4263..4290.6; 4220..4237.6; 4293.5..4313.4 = 177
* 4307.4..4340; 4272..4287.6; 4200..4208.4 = 192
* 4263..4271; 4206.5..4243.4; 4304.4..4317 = 58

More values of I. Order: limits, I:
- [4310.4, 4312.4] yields 302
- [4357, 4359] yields 275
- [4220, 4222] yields 584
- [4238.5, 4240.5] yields 457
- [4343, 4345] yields 279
